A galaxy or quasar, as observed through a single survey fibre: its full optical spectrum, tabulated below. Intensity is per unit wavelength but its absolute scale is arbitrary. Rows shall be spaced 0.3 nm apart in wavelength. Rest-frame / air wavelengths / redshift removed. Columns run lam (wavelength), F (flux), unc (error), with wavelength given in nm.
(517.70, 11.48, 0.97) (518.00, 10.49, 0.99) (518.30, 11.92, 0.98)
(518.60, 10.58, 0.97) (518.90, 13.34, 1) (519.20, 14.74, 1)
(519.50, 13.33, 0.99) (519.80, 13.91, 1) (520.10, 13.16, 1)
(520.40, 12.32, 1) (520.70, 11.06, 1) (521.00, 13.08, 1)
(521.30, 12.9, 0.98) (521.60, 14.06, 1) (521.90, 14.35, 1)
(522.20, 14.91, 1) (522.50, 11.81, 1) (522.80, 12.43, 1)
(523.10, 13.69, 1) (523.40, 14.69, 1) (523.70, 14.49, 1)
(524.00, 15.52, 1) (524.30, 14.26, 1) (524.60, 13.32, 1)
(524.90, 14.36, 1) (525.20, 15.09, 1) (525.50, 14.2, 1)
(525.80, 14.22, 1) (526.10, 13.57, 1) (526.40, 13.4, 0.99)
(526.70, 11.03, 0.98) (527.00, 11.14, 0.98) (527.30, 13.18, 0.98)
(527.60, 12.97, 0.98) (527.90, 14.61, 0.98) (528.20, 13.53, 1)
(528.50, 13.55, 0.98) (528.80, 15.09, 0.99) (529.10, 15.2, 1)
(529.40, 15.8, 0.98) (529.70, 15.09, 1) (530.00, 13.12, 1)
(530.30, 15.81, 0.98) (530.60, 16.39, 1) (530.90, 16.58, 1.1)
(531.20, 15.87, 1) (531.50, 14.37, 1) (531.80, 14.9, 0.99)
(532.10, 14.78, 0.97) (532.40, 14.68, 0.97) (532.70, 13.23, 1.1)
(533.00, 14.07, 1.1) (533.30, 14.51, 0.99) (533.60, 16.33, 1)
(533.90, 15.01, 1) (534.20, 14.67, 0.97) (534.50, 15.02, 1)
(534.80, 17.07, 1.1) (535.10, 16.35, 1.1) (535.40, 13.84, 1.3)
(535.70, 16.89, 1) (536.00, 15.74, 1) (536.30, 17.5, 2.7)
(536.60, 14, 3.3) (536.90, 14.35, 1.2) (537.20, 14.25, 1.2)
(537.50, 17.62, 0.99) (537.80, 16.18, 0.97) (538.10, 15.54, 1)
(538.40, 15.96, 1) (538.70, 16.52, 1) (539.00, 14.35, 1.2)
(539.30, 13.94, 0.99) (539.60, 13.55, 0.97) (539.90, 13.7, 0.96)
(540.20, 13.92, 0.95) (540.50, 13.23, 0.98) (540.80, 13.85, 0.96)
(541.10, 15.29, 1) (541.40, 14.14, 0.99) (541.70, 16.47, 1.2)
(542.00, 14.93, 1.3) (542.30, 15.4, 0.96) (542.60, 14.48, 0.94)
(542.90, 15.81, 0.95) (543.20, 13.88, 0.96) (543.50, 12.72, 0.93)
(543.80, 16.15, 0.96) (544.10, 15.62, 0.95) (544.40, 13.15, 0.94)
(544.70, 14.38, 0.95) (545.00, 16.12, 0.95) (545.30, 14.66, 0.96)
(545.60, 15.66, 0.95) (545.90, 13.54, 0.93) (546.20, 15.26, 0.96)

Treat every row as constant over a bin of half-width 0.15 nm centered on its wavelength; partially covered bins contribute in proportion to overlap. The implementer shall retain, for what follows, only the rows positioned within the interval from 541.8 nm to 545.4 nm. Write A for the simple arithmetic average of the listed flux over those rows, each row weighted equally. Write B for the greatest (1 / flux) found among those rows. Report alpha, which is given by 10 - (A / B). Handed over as -178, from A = 14.8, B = 0.0786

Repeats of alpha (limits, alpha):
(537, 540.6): -187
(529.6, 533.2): -186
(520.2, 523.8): -137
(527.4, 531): -182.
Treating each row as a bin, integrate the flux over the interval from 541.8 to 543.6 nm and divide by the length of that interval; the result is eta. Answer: 14.6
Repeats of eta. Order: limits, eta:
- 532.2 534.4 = 14.7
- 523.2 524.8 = 14.4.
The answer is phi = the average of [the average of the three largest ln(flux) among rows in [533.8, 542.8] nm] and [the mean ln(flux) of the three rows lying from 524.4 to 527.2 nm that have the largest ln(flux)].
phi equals 2.77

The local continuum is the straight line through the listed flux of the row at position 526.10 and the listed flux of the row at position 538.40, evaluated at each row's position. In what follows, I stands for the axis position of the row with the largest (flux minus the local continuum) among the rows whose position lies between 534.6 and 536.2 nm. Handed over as 534.80 nm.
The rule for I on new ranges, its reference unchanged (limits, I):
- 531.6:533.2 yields 531.80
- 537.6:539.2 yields 538.70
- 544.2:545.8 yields 545.00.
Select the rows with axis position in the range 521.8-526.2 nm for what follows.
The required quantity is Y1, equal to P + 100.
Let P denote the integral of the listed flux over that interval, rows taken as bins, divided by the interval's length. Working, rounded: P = 14.1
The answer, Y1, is 114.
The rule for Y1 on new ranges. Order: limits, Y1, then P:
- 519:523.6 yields 113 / 13.4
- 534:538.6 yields 116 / 15.7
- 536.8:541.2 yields 115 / 14.8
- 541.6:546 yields 115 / 14.9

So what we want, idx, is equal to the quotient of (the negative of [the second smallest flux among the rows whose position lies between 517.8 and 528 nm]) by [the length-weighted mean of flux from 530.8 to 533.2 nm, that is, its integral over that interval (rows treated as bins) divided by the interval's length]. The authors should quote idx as -0.716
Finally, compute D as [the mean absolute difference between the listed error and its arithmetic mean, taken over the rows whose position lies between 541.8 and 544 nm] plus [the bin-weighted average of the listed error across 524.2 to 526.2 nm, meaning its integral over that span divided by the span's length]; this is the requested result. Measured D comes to 1.09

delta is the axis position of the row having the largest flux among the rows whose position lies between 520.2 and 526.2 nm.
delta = 524.00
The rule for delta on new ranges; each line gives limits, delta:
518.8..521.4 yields 519.20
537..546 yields 537.50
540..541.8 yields 541.70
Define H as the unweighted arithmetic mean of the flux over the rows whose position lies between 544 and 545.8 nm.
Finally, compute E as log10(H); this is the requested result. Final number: 1.17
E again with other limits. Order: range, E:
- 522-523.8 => 1.14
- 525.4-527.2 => 1.11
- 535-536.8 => 1.20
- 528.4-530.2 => 1.17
